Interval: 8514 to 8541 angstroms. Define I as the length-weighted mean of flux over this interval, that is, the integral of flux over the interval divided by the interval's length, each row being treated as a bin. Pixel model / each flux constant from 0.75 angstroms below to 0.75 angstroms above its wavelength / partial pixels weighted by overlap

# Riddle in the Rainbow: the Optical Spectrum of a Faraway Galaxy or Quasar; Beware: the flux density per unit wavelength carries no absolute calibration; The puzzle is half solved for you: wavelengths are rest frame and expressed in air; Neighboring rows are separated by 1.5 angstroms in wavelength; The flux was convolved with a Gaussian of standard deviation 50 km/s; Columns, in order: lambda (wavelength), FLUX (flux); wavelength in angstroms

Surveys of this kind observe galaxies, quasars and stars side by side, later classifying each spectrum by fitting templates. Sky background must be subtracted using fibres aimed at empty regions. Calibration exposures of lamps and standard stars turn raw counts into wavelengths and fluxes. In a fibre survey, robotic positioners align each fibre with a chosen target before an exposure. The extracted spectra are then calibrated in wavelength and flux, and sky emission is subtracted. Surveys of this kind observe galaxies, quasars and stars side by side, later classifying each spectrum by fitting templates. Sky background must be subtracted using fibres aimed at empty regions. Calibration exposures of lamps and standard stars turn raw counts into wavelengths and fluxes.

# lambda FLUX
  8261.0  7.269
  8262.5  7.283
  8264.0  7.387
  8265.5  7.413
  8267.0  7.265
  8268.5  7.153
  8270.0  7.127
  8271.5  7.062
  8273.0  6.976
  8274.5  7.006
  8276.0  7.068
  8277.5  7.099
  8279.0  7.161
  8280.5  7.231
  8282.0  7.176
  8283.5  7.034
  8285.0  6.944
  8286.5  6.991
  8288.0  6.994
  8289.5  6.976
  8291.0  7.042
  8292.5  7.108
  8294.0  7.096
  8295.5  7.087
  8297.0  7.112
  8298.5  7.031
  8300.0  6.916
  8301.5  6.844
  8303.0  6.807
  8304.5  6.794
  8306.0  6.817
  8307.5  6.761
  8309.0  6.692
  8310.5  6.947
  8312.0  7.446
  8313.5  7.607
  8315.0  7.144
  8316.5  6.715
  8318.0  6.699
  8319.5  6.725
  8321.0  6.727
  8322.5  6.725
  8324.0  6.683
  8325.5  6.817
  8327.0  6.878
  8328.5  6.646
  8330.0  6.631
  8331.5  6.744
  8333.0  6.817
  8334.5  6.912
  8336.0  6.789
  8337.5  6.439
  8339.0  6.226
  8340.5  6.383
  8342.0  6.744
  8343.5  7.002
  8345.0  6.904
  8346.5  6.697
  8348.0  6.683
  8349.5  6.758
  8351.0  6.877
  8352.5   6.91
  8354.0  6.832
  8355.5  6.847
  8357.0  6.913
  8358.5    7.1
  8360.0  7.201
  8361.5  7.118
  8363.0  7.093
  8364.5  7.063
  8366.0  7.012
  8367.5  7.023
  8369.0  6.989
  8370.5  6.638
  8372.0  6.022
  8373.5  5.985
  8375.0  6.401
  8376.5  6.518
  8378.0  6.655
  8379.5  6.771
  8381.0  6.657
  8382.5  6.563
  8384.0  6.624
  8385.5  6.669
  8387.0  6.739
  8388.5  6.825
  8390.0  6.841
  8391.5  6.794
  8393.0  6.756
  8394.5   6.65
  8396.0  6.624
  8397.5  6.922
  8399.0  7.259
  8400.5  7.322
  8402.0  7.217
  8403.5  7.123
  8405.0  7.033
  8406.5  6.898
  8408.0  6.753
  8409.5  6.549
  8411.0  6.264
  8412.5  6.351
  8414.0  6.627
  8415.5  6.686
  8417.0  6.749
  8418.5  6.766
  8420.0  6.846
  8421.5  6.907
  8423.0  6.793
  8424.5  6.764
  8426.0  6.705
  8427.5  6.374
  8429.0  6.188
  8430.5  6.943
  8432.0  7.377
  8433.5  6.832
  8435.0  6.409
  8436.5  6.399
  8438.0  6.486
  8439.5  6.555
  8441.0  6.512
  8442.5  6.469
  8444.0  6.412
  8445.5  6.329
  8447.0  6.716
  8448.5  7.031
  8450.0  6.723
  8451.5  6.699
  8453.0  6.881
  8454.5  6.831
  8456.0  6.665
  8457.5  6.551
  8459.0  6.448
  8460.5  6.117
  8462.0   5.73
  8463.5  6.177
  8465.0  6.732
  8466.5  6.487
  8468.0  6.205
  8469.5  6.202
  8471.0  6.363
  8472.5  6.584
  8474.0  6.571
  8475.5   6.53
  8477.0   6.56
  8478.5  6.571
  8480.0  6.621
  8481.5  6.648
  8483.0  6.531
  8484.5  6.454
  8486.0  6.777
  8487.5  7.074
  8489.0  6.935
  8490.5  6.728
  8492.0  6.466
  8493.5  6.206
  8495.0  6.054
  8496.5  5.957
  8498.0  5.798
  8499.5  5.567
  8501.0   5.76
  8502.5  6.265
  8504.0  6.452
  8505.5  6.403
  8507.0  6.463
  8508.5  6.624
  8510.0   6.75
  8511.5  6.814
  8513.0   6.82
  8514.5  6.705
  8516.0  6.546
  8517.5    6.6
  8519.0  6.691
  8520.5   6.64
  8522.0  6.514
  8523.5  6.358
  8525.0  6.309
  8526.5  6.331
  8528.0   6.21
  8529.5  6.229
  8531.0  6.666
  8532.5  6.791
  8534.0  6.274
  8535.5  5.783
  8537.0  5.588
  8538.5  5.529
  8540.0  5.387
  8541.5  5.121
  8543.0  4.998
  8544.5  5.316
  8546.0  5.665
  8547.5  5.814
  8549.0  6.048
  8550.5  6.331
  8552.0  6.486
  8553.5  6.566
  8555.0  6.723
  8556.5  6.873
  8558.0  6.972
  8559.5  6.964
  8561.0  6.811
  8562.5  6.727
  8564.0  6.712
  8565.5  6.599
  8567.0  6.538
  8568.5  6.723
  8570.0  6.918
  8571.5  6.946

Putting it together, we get 6.27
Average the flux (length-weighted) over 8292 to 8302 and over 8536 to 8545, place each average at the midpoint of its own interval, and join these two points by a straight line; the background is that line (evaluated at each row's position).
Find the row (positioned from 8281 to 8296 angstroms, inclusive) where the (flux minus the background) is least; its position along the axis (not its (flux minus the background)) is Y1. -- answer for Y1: 8285.0 angstroms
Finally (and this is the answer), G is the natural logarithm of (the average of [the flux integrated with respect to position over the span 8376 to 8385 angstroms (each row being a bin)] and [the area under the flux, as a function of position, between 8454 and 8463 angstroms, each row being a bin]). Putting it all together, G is 4.07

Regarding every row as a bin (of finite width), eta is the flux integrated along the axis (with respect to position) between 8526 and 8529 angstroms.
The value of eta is 18.8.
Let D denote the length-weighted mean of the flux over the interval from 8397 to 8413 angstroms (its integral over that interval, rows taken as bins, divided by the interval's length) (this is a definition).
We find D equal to 6.89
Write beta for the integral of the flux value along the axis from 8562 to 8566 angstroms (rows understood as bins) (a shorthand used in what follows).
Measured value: 27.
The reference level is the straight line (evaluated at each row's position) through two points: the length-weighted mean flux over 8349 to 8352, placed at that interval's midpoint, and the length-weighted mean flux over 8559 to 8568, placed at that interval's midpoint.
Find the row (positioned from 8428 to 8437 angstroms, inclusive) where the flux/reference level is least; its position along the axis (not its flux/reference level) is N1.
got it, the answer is 8429.0 angstroms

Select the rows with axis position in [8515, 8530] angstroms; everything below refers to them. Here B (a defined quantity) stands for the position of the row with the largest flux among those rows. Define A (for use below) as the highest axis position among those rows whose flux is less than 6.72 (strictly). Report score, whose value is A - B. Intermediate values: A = 8529.5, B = 8519.0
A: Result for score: 10.5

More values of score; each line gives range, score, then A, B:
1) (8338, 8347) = 3.0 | 8346.5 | 8343.5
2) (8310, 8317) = 3.0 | 8316.5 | 8313.5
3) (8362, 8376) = 12.0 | 8375.0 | 8363.0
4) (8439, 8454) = 3.0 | 8451.5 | 8448.5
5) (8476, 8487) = -1.5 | 8484.5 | 8486.0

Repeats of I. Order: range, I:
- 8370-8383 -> 6.46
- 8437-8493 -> 6.55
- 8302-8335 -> 6.85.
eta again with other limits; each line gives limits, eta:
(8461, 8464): 17.8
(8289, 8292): 21.1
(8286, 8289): 21.0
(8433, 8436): 19.8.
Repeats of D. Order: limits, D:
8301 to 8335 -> 6.85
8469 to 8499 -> 6.48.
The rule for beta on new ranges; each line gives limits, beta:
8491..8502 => 66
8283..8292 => 63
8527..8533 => 39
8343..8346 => 21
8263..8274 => 79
